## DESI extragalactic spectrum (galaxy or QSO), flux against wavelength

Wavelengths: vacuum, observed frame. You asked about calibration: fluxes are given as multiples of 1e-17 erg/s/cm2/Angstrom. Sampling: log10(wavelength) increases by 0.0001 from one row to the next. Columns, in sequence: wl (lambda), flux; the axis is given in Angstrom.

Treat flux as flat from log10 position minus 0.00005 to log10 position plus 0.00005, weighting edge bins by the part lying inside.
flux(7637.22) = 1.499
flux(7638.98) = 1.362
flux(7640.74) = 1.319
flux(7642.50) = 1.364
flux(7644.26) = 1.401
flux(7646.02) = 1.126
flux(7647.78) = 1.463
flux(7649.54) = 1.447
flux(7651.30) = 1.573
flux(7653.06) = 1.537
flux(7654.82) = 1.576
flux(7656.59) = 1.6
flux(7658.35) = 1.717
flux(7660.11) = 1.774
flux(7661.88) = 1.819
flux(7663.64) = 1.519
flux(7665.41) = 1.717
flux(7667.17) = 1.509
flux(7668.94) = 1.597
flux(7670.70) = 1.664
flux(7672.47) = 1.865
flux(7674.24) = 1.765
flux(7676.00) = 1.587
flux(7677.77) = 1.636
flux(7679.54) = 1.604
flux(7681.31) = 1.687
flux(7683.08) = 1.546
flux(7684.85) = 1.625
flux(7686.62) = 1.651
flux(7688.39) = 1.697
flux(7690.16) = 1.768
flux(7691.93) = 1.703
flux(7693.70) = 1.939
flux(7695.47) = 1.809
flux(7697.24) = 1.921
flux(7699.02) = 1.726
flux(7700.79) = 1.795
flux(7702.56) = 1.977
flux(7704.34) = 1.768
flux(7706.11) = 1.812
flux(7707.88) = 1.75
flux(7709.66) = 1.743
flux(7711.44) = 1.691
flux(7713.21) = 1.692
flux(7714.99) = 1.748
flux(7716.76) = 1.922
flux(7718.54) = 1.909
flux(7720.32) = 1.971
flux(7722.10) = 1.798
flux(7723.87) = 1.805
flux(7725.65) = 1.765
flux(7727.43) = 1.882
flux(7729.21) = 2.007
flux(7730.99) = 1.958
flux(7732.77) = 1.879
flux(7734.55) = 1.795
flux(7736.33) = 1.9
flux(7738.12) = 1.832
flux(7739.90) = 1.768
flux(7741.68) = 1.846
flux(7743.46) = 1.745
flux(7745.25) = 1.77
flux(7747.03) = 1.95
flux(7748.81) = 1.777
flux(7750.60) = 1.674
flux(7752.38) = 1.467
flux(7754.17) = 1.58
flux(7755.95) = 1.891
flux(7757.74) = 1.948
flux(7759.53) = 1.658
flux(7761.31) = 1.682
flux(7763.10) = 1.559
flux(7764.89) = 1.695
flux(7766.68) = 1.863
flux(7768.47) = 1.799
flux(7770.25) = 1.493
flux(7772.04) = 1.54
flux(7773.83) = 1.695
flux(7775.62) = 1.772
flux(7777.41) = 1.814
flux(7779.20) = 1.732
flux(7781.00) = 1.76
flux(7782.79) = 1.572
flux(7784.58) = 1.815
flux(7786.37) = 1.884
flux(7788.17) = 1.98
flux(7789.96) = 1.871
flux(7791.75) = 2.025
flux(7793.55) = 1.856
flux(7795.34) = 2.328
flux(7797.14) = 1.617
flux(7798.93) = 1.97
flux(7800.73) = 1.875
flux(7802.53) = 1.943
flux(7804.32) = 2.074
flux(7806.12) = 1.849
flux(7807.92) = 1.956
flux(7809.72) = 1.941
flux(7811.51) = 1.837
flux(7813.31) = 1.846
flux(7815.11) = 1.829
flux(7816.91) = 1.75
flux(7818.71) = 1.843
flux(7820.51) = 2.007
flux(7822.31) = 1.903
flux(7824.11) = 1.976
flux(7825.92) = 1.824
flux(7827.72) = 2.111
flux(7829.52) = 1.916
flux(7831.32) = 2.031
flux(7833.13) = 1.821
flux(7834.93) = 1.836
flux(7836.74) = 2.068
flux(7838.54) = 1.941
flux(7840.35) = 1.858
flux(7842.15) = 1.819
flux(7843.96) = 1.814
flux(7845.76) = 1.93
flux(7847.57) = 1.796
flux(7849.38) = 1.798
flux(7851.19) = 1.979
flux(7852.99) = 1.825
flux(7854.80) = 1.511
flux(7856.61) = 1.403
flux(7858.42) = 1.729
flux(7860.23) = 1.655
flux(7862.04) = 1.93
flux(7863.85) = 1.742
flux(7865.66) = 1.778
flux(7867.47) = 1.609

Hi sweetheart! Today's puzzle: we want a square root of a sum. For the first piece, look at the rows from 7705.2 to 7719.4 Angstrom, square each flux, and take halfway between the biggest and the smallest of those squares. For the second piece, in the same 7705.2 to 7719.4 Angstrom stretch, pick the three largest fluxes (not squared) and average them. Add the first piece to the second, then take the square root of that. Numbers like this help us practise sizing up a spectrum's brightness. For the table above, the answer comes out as 2.27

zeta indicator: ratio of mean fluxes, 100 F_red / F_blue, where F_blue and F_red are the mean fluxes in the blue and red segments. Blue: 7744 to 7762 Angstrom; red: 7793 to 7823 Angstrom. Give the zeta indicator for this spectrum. 110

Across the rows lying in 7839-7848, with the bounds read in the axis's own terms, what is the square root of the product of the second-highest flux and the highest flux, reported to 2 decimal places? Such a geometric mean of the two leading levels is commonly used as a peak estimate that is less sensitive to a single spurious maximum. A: 1.89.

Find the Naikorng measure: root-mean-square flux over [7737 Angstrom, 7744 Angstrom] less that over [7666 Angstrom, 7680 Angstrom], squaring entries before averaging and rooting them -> 0.14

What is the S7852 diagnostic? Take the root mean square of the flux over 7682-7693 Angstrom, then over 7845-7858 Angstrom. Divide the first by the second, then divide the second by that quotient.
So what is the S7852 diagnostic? 1.86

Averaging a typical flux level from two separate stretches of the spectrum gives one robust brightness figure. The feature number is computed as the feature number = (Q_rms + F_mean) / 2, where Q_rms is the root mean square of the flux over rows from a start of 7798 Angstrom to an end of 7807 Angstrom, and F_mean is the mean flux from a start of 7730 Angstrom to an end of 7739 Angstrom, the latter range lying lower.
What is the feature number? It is 1.91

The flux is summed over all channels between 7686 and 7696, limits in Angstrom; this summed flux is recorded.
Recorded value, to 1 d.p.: 10.6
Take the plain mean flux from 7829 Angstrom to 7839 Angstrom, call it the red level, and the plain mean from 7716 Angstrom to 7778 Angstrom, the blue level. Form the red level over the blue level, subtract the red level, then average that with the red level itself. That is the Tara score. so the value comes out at 0.543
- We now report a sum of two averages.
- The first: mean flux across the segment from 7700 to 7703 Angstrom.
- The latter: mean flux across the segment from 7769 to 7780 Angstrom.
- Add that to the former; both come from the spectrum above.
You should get 3.56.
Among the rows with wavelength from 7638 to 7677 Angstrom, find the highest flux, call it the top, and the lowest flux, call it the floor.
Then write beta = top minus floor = 0.74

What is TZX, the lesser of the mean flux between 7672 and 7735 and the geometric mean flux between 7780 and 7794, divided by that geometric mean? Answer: 0.97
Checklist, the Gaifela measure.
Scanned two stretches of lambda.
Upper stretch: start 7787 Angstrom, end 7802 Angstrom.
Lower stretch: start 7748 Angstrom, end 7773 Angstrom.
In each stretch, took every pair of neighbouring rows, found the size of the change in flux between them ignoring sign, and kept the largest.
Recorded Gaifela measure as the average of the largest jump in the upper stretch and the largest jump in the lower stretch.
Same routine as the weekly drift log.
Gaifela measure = 0.51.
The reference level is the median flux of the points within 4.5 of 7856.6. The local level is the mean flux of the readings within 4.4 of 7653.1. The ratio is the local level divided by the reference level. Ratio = 0.935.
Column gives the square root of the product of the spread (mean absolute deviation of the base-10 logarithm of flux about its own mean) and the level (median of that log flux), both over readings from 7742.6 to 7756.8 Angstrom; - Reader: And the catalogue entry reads 0.086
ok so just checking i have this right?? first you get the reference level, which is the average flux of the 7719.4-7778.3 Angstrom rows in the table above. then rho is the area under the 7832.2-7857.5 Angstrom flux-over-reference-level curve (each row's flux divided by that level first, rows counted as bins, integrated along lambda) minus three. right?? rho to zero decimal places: 23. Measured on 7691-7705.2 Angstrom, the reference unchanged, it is 12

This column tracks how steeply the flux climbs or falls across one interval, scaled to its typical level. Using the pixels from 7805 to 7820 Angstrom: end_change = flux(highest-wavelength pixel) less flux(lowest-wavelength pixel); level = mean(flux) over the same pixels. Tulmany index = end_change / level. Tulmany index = 0.00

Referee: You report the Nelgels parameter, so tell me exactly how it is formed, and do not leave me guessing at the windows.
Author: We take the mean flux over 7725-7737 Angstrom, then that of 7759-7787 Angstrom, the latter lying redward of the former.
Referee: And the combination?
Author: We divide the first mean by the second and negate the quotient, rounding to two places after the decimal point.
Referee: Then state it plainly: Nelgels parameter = -1.10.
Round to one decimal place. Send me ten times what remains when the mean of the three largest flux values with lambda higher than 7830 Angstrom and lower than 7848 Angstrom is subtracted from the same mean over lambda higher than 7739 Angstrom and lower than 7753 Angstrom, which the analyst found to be -1.6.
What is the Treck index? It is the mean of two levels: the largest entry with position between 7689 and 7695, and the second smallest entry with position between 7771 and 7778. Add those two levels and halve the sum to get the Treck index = 1.82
